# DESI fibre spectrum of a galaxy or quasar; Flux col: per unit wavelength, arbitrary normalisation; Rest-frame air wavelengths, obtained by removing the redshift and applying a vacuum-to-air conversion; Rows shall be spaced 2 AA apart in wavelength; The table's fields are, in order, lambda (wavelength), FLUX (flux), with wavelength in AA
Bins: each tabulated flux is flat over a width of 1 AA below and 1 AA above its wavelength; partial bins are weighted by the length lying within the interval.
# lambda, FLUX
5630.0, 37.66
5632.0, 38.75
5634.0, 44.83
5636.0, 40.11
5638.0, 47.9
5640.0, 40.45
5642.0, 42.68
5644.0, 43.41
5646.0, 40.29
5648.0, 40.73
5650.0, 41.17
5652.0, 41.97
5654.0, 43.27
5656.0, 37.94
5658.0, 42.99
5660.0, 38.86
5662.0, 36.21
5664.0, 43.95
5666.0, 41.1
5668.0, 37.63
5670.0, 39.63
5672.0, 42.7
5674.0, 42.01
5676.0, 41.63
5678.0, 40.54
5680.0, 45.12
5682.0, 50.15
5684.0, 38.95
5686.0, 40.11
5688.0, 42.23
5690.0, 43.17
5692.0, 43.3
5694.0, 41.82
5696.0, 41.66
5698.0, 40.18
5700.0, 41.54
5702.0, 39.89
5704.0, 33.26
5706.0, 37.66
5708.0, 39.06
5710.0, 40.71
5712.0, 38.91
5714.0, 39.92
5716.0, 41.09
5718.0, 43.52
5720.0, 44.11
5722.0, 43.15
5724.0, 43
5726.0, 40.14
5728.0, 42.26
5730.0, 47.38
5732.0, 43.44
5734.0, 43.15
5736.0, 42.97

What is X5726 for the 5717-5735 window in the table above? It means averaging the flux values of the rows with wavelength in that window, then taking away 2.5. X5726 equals 40.85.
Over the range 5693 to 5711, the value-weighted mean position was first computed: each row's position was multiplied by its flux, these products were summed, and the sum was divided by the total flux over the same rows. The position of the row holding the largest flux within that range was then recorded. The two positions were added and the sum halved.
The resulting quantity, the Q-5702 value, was 5697.9 AA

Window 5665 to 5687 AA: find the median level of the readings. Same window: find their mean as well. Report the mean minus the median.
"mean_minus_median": 0.7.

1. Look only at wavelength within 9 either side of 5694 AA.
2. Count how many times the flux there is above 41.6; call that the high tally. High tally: 5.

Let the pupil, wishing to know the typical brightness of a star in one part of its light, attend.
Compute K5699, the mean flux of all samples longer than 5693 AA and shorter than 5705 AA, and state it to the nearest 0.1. 39.7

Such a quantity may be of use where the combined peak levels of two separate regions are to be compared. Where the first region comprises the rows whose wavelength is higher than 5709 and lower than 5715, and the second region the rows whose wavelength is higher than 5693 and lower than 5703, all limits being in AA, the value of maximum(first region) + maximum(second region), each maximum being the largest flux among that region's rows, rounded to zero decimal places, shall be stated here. 83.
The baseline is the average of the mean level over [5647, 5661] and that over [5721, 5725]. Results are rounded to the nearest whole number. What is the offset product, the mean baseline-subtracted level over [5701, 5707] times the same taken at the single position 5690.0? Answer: -6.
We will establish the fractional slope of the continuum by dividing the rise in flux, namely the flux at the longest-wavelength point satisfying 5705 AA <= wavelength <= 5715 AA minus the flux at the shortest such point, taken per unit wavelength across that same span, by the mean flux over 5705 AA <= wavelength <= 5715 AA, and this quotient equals 0.007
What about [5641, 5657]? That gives -0.008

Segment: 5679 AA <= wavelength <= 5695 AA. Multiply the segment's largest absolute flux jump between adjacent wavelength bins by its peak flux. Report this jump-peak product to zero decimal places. 562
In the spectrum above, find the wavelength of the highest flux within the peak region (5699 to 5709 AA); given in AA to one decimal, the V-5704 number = 5700.0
